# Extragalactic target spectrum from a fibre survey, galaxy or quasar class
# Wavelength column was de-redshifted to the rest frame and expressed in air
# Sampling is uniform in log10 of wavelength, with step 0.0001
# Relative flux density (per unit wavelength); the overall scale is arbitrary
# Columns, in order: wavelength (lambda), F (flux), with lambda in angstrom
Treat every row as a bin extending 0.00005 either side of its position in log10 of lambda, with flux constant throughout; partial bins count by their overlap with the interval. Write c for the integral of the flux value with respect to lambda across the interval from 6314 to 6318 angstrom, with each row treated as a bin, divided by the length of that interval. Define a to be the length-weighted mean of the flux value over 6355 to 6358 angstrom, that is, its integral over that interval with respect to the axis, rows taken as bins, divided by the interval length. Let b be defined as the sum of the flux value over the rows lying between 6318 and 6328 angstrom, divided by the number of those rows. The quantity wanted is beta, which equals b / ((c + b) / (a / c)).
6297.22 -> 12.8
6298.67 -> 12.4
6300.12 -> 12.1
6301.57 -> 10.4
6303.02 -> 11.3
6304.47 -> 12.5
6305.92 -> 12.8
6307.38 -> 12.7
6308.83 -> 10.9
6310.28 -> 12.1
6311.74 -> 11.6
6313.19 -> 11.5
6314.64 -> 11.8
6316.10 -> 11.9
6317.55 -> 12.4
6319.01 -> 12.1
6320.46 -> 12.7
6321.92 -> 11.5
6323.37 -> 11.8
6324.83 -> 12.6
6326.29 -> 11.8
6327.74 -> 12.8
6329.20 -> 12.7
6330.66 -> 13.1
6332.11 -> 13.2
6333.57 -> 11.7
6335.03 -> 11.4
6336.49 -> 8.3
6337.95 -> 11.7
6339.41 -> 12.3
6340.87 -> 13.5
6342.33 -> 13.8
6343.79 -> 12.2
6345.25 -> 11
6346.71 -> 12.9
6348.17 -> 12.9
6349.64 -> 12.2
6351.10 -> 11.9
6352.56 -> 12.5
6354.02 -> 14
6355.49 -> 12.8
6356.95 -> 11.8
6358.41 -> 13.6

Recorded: 0.52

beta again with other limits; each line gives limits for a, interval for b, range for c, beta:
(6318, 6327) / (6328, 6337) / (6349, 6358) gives 0.46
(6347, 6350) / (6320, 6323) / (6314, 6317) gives 0.54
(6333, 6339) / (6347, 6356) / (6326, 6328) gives 0.45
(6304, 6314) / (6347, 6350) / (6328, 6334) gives 0.47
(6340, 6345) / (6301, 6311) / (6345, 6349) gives 0.51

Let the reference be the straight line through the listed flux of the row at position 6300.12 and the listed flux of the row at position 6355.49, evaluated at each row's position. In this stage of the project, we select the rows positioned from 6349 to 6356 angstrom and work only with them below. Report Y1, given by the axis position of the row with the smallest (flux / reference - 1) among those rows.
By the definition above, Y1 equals 6351.10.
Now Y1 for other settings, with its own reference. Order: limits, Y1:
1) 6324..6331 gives 6326.29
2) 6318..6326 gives 6321.92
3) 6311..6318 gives 6313.19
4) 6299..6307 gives 6301.57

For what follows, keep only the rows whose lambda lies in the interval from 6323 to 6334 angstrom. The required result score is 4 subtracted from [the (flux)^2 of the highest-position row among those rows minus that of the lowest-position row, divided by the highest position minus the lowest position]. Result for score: -4.2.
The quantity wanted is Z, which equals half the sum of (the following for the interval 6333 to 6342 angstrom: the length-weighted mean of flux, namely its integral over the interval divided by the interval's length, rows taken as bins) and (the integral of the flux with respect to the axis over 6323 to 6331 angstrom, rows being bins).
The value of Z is 56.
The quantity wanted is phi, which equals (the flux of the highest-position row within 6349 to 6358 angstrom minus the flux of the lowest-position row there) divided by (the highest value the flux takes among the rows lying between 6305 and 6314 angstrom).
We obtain -0.03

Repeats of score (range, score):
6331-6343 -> -2.4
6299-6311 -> -4.0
